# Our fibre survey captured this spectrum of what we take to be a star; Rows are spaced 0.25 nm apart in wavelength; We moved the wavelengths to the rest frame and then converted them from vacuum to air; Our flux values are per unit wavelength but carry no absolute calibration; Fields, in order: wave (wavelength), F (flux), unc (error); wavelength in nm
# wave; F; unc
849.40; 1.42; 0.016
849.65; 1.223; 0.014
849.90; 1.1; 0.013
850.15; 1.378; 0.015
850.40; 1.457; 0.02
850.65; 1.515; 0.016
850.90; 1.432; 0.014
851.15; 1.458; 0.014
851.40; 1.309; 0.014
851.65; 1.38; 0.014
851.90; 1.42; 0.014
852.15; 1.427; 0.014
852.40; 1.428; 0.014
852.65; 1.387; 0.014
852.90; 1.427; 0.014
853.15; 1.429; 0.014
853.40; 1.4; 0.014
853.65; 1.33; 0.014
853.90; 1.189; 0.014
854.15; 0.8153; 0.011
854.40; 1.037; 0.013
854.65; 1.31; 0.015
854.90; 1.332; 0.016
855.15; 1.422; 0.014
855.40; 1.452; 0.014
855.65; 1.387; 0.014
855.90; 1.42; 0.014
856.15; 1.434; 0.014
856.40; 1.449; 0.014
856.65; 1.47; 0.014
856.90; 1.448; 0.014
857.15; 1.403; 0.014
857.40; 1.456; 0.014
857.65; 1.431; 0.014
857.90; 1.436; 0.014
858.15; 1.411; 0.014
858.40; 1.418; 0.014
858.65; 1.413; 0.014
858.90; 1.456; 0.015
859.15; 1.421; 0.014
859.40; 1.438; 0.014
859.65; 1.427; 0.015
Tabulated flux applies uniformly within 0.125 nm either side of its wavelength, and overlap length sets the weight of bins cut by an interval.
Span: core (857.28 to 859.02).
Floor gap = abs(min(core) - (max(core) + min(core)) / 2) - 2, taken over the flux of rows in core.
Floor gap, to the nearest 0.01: -1.98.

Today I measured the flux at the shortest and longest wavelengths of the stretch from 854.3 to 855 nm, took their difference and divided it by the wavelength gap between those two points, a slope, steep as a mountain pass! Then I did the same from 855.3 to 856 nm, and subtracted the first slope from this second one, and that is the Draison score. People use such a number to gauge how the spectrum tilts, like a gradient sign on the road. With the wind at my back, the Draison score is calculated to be -0.65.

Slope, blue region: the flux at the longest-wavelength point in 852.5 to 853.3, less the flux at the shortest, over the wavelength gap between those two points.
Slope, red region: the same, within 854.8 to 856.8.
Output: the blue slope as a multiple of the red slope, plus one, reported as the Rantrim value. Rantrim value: 2.1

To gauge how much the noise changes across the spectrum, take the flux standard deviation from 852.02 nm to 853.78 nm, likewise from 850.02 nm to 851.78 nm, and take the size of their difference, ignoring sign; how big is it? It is 0.03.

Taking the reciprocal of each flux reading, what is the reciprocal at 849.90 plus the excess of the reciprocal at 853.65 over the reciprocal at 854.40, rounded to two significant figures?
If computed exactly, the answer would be 0.70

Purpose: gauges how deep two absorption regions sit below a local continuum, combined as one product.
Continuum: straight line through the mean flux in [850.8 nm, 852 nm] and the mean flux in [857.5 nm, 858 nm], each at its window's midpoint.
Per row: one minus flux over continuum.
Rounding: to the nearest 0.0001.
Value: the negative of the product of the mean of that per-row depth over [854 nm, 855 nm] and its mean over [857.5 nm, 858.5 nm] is -0.0016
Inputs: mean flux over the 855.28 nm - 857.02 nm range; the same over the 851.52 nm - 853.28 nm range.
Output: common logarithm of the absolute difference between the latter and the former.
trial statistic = -1.6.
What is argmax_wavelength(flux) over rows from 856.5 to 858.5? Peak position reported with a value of 856.65 nm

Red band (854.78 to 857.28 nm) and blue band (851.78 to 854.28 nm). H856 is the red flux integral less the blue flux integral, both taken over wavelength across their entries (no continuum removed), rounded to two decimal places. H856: 0.24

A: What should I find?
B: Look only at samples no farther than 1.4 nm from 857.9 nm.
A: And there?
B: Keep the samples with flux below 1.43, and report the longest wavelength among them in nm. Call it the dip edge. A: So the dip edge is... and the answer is 859.15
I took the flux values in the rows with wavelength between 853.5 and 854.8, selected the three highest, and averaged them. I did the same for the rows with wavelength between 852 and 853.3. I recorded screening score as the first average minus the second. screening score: -0.15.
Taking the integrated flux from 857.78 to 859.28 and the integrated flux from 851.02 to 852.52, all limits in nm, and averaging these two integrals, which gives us 2.12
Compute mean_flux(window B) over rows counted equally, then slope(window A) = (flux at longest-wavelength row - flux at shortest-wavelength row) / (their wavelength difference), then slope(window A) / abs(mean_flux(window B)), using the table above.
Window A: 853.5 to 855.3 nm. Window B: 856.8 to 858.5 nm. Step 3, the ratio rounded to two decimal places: 0.04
